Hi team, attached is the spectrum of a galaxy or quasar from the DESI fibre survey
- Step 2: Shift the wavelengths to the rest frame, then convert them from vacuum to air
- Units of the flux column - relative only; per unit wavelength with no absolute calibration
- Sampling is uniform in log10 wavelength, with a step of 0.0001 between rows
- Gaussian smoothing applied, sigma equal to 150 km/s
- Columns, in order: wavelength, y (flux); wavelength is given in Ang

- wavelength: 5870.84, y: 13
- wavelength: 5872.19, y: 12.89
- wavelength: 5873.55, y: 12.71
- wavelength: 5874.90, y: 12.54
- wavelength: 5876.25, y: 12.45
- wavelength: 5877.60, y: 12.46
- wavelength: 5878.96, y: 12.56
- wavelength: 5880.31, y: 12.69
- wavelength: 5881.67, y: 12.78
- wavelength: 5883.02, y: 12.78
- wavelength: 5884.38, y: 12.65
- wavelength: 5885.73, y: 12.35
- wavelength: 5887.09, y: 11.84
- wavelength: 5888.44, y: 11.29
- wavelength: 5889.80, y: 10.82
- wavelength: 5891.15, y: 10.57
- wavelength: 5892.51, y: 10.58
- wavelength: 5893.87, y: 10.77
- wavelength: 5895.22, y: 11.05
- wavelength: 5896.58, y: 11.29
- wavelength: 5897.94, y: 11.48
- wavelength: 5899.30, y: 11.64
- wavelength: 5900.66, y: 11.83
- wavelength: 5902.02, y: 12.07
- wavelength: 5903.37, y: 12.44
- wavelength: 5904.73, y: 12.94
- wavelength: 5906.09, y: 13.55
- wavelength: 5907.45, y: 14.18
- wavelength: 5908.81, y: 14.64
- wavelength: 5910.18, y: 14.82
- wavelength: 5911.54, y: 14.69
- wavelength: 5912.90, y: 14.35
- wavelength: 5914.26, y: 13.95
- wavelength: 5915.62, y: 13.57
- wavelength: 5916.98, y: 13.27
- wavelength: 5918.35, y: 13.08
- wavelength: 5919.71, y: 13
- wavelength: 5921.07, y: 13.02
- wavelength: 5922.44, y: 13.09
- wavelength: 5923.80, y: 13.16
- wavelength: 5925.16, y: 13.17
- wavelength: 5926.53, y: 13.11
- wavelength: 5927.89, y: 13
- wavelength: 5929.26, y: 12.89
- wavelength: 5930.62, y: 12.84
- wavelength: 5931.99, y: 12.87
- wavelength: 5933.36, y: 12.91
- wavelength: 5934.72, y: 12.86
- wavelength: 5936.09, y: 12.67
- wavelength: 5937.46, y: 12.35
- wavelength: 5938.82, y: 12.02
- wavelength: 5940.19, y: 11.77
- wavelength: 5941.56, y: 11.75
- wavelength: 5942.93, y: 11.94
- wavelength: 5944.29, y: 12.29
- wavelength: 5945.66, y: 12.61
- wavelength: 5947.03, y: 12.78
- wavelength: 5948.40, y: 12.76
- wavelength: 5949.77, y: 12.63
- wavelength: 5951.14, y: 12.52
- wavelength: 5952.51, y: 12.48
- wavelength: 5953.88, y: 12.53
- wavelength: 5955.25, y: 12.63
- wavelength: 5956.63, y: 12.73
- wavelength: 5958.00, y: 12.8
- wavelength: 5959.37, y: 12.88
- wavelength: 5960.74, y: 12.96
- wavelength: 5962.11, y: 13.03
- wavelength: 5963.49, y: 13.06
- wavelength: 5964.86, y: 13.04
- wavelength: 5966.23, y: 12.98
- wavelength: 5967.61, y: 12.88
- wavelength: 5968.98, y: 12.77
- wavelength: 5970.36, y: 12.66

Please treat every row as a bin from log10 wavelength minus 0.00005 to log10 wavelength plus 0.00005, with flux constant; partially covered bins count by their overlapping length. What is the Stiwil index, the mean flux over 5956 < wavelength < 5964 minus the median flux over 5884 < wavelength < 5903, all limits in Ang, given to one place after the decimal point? 1.5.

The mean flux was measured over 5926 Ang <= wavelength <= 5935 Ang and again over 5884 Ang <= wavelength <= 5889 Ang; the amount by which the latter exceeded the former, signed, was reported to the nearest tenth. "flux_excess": -0.9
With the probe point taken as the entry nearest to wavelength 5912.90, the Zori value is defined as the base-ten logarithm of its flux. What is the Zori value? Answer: 1.16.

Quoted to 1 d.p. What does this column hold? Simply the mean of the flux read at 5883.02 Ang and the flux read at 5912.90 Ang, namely 13.6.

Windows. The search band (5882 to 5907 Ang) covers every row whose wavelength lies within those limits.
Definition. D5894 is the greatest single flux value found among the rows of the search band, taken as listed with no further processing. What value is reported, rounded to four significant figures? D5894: 13.55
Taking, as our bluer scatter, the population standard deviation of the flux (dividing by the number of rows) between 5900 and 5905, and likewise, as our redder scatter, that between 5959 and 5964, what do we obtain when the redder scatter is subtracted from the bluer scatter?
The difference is 0.35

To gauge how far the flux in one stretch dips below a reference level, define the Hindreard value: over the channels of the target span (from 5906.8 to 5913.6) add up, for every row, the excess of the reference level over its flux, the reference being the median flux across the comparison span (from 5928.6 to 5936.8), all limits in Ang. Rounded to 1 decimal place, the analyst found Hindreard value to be -8.4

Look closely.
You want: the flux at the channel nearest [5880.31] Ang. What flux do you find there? 12.69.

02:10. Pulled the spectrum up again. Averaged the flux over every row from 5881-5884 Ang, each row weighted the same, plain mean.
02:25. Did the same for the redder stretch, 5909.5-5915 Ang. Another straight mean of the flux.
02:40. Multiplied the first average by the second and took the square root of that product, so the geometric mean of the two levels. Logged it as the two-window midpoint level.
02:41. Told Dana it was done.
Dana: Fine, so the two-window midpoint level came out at 13.6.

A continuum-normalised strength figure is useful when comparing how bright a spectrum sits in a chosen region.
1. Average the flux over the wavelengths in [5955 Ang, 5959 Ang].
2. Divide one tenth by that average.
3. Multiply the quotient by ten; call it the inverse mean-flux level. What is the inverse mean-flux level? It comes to 0.0786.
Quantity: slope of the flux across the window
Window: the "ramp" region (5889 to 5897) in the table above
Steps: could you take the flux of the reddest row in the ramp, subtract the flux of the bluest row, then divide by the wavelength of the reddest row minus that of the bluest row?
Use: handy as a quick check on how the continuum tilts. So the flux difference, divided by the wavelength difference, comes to 0.069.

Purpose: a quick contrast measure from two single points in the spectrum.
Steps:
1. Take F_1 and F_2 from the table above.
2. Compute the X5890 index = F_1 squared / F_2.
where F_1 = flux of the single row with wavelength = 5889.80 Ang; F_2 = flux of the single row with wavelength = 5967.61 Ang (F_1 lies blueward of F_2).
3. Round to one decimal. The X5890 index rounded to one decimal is 9.1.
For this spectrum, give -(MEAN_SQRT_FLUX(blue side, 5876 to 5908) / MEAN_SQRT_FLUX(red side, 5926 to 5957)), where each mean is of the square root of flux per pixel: -0.98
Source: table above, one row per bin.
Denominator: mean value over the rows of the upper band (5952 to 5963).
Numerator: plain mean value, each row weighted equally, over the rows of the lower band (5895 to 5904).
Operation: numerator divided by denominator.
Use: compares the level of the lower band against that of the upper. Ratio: 0.92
